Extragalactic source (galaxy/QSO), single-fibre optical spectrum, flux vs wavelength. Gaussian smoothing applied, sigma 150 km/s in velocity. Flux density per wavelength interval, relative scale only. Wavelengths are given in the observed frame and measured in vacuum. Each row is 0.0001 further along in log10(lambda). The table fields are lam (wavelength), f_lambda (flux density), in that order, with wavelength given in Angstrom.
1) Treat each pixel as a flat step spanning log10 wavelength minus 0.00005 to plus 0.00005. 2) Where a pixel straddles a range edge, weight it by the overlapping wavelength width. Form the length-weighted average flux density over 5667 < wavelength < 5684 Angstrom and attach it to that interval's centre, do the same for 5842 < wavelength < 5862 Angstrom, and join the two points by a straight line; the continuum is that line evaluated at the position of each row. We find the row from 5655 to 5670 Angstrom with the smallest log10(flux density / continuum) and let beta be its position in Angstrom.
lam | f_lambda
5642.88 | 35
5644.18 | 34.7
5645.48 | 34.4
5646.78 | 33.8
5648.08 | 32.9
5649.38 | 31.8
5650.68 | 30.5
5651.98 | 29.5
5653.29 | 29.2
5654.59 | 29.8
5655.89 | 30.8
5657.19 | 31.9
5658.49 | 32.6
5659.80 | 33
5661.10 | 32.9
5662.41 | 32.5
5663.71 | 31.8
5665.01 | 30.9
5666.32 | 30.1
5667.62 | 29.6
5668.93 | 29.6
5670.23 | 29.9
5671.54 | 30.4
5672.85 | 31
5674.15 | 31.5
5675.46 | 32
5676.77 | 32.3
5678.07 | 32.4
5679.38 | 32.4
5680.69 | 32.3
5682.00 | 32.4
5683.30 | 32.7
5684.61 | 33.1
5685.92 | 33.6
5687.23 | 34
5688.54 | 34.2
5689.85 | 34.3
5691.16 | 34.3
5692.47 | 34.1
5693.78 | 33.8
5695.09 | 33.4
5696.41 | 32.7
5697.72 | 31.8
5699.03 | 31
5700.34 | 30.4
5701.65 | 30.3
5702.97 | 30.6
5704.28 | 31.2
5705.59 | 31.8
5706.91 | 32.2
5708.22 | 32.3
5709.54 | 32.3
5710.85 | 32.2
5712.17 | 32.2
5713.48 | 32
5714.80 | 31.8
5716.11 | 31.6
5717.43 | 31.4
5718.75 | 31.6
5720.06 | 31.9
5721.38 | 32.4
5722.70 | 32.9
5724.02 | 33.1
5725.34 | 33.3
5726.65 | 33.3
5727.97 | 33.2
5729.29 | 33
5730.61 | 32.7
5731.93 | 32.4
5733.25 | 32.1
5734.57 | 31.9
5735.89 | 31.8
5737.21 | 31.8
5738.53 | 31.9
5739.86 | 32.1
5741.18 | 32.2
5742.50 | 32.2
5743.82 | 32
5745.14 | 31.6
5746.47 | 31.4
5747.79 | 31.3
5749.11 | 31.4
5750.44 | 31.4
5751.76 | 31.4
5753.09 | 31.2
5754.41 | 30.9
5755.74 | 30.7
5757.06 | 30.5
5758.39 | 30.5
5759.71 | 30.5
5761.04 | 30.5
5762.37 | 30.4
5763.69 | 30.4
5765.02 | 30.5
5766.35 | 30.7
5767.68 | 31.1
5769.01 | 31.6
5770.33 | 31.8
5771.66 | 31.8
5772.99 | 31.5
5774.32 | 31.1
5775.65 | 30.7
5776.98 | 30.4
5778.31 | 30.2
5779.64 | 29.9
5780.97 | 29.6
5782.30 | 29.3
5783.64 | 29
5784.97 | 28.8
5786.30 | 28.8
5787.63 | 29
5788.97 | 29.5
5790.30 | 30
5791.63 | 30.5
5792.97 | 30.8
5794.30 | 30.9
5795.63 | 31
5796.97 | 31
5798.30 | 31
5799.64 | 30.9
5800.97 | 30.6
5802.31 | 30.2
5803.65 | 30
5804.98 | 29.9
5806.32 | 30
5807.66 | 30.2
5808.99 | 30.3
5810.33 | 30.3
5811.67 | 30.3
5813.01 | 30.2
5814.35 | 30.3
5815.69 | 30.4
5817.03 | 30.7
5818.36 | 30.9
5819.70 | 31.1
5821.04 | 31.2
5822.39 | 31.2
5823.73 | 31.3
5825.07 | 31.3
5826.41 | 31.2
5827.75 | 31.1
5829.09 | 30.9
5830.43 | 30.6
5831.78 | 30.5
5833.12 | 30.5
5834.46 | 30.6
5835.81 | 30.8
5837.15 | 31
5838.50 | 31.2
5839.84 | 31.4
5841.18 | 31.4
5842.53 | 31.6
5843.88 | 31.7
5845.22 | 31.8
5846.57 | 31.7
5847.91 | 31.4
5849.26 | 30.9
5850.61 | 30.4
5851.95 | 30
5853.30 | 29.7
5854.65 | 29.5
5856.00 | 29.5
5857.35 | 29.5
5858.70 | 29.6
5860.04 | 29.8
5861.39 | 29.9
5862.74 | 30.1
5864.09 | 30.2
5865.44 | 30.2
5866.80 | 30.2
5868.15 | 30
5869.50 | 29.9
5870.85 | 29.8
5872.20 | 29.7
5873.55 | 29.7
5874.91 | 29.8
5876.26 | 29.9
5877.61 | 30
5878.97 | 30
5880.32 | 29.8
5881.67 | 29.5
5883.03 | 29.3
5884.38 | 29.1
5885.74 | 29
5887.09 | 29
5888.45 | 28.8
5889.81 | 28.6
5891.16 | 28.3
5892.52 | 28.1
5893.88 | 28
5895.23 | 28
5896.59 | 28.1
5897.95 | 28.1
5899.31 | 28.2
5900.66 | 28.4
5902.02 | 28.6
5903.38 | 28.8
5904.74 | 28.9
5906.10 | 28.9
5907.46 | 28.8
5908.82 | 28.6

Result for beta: 5667.62 Angstrom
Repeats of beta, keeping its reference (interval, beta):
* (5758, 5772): 5762.37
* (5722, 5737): 5735.89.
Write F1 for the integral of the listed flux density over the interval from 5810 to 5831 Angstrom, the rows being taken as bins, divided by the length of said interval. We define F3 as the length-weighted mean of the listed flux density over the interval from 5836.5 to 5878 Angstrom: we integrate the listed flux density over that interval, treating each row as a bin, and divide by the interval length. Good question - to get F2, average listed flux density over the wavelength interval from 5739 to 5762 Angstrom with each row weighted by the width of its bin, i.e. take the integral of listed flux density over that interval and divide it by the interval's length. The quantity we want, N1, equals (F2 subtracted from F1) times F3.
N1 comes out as -13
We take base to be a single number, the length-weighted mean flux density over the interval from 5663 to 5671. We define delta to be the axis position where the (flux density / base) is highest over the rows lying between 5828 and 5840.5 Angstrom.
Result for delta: 5839.84 Angstrom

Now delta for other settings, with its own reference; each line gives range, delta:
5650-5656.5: 5655.89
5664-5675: 5674.15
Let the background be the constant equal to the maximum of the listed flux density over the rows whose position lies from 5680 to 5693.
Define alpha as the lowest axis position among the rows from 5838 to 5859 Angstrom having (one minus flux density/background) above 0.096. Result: 5849.26 Angstrom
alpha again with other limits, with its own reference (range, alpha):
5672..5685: 5672.85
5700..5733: 5700.34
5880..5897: 5880.32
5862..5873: 5862.74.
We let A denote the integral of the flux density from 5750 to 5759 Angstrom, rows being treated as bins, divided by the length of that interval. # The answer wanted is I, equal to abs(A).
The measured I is 30.9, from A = 30.9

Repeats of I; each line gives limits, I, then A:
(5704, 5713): 32.1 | 32.1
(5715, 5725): 32.1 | 32.1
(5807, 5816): 30.3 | 30.3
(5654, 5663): 31.9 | 31.9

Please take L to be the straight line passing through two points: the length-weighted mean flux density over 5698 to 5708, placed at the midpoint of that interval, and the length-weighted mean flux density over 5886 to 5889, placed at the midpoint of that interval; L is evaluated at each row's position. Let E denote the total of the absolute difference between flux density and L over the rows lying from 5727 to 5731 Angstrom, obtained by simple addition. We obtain 6.4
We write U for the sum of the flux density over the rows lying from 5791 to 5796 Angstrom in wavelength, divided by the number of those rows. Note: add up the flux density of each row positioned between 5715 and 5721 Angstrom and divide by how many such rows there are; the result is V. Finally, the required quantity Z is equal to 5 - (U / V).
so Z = 4.03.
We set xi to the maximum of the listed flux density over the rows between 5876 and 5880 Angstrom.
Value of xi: 30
